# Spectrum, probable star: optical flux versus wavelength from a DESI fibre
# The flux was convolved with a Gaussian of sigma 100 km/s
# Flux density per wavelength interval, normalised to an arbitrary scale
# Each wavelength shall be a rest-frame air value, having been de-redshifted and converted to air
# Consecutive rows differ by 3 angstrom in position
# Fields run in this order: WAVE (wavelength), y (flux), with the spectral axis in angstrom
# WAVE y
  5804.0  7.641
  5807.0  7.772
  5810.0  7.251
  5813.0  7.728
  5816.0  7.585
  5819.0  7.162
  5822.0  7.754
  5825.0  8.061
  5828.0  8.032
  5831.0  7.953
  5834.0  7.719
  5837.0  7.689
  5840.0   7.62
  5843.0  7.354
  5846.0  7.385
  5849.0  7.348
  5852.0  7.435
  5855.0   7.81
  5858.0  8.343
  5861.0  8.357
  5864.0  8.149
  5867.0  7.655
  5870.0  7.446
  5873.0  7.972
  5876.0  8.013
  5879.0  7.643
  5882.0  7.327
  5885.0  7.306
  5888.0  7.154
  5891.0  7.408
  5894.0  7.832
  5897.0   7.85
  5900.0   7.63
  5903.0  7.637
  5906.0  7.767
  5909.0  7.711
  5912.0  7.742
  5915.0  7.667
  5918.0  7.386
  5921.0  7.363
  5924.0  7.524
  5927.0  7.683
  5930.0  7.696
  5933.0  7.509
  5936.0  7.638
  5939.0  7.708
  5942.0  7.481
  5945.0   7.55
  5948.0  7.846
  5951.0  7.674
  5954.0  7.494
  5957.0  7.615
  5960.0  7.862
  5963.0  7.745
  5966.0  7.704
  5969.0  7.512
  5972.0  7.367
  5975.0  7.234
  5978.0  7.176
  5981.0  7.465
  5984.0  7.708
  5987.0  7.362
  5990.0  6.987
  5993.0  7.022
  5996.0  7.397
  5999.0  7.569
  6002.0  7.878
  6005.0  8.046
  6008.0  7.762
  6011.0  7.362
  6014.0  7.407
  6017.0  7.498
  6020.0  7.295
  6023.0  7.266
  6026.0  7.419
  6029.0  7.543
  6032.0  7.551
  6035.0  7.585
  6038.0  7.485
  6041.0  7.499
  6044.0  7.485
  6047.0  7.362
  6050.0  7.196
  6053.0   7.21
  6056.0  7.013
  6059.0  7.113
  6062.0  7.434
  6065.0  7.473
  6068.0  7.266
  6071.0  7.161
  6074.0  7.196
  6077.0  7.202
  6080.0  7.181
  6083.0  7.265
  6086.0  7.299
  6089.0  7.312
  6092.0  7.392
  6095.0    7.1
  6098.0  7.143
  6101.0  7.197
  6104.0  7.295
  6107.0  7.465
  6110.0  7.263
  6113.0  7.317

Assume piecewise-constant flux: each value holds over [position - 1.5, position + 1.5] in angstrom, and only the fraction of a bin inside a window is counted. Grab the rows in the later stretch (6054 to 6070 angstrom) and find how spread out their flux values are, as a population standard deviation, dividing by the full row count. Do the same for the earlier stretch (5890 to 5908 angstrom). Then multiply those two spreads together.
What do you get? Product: 0.027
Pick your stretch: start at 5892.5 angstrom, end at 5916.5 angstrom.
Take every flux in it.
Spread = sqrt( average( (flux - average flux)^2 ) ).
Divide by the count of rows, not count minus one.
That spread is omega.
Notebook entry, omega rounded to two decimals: 0.08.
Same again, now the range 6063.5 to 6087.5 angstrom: 0.09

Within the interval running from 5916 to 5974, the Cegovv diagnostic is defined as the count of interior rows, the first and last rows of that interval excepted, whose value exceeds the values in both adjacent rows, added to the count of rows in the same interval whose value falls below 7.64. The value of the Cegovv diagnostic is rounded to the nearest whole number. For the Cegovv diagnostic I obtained 15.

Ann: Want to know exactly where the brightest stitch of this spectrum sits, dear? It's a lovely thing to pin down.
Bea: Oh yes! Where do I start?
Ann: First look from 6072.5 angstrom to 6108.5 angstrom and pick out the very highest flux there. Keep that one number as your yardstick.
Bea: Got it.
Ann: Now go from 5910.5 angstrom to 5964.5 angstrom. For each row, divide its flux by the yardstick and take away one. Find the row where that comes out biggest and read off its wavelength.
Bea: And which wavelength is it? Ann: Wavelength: 5960.0 angstrom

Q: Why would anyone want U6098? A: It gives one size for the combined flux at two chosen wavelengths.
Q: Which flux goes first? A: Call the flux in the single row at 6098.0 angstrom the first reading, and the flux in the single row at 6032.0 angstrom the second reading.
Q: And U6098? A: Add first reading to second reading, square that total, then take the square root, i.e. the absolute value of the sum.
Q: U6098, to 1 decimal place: 14.7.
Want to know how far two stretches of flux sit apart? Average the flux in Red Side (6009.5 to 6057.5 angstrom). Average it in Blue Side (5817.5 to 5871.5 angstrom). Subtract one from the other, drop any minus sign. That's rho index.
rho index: 0.35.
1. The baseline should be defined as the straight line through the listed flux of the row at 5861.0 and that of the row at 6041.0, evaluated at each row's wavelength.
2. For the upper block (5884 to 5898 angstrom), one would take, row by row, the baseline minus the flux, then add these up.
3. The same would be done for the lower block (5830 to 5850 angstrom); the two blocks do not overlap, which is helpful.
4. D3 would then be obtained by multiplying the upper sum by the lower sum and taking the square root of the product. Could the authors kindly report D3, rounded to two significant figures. 4.6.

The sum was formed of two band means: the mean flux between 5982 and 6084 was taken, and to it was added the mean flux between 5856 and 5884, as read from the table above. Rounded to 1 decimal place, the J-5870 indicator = 15.3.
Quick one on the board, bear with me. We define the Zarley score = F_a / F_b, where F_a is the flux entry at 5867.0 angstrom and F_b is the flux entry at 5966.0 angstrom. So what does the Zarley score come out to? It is 0.99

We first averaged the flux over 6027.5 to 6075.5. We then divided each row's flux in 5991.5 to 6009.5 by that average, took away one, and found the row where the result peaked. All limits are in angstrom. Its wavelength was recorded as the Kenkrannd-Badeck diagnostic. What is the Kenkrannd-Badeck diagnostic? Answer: 6005.0 angstrom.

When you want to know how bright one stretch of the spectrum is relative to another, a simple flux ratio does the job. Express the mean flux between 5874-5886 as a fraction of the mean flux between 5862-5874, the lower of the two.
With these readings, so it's 0.97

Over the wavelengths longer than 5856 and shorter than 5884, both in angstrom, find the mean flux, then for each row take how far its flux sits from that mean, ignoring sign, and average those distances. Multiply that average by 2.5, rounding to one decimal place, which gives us 0.8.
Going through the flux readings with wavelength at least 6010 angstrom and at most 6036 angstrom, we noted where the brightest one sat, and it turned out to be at 6035.0 angstrom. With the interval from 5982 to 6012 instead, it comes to 6005.0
